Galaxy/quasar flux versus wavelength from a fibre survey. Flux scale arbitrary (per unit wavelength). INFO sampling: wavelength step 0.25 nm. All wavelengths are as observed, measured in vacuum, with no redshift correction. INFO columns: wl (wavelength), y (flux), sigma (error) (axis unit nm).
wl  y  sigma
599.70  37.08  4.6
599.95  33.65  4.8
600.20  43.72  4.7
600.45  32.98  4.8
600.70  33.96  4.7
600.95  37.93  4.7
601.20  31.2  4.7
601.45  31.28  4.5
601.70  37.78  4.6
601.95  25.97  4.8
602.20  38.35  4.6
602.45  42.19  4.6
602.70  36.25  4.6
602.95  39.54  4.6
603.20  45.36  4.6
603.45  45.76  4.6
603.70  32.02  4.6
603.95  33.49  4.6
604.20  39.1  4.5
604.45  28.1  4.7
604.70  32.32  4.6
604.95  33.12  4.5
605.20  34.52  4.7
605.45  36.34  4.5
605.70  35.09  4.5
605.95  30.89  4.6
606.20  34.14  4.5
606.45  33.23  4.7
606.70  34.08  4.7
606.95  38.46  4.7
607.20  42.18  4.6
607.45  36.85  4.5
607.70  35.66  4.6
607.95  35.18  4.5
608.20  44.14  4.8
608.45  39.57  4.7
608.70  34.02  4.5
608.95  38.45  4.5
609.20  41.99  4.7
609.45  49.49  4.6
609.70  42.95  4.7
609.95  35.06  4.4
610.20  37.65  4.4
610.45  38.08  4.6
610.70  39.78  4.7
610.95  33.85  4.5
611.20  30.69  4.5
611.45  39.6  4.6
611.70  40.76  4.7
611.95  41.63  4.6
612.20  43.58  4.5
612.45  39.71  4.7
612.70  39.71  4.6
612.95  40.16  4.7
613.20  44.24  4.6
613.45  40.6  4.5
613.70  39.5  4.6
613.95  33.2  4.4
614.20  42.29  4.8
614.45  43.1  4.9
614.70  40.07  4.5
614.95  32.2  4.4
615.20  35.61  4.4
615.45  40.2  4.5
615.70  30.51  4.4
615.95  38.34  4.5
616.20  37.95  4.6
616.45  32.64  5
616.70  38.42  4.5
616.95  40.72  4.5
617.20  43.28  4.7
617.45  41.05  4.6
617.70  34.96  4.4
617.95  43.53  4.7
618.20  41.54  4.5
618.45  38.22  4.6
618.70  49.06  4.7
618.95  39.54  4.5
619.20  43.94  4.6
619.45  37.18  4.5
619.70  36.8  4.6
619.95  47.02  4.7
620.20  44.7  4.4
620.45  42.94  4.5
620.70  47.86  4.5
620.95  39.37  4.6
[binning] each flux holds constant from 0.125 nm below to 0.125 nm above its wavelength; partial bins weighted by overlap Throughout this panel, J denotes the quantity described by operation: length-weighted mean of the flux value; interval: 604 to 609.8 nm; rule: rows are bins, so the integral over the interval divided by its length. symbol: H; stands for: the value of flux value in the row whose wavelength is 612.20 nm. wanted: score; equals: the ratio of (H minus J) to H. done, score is 0.154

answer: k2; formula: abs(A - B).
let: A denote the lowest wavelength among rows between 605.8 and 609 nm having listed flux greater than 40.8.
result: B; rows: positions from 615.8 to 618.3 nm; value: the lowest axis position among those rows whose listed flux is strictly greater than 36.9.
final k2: 8.75 nm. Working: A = 607.20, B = 615.95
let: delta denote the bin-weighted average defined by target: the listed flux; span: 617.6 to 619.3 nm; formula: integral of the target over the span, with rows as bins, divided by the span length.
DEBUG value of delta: 41.6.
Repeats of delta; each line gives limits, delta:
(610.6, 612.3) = 38.5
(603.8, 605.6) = 33.8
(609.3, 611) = 39.8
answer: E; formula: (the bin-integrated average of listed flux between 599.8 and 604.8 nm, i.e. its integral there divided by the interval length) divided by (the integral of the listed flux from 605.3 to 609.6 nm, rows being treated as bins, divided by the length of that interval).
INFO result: 0.96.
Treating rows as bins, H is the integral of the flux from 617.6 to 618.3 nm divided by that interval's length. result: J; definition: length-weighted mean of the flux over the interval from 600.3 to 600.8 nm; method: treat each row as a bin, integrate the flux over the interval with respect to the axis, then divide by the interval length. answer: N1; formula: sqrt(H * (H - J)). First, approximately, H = 40.1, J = 34.0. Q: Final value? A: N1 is 16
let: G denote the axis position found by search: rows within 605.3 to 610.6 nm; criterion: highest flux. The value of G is 609.45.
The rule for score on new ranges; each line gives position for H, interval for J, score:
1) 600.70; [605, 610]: -0.107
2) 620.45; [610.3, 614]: 0.089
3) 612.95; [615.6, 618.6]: 0.039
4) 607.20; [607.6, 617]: 0.082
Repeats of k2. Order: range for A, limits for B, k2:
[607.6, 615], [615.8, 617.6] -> 7.75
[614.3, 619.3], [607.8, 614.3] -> 6.25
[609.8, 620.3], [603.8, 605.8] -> 7.75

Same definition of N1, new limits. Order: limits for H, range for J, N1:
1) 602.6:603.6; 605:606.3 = 18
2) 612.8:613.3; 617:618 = 8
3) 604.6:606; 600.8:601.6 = 3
